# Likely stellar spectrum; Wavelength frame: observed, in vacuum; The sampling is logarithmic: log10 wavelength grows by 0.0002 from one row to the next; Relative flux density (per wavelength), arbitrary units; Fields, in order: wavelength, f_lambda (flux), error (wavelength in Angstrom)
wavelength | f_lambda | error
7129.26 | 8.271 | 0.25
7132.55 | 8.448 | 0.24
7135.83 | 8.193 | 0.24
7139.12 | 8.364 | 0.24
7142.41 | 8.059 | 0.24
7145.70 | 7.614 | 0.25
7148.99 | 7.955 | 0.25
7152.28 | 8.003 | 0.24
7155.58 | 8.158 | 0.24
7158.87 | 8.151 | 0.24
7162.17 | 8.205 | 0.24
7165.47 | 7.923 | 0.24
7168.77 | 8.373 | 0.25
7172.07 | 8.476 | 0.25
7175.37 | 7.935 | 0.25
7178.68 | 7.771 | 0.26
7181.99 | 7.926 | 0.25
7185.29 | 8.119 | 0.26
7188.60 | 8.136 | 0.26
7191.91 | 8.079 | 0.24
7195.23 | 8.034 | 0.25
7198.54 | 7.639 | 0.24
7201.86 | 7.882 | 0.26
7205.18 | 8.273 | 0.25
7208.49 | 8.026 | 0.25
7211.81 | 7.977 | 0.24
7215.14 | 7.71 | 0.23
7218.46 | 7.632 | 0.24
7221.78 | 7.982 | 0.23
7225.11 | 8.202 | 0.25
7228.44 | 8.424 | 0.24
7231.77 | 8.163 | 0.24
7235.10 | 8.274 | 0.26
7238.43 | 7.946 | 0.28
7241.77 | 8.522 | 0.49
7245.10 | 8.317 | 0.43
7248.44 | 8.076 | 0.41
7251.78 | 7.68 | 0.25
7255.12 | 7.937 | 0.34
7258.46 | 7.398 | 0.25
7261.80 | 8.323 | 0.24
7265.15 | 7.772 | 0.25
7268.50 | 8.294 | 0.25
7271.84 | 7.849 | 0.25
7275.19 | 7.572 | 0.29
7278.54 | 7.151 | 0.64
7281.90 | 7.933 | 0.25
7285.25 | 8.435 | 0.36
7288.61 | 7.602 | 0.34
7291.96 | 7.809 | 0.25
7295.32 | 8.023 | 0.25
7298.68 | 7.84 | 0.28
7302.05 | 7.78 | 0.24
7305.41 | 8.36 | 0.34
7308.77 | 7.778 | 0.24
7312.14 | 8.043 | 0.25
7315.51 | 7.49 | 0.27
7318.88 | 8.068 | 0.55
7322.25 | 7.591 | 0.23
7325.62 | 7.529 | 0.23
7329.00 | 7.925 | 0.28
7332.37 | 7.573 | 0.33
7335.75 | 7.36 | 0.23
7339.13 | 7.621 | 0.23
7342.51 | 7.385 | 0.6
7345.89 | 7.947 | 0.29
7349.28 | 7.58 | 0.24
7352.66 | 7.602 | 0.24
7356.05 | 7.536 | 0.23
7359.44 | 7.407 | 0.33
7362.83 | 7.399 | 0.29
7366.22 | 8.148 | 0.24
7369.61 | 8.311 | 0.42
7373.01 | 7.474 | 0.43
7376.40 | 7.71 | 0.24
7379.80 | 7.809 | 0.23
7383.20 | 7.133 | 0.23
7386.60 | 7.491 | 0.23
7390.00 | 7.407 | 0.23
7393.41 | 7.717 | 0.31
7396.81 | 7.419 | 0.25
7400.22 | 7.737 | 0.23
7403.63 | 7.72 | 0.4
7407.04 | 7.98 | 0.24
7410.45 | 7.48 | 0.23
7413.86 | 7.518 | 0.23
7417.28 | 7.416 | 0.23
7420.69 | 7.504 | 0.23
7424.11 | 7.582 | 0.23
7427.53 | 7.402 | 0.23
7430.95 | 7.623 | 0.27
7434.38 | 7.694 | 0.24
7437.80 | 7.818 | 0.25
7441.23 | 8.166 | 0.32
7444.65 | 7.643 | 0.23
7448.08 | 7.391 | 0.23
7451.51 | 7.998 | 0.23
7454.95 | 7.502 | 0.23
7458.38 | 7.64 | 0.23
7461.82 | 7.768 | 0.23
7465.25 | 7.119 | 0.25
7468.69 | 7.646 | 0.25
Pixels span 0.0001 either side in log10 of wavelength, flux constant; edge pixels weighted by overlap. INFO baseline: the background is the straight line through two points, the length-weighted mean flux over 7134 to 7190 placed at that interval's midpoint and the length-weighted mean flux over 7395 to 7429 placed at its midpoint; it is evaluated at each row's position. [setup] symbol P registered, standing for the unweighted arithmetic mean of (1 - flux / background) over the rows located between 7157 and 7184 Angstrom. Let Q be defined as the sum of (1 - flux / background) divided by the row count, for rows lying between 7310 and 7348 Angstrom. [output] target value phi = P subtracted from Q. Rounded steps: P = -0.0037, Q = 0.008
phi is 0.012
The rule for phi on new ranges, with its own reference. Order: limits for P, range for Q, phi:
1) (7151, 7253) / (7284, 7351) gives 0.006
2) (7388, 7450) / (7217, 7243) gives -0.017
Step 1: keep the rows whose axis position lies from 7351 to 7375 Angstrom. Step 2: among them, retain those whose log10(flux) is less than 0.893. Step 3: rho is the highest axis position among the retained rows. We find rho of 7373.01 Angstrom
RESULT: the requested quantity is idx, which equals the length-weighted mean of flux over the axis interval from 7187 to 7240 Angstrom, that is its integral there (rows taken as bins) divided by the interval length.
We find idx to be 8.0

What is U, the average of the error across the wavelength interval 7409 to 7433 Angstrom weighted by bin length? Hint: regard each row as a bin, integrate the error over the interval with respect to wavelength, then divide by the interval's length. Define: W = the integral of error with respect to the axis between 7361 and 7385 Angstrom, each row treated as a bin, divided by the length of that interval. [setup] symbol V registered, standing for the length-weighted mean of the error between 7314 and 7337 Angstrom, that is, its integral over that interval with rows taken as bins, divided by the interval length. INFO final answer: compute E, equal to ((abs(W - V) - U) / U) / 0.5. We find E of -1.94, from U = 0.24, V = 0.304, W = 0.297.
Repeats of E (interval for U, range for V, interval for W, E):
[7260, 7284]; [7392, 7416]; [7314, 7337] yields -1.77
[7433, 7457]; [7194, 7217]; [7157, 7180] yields -1.99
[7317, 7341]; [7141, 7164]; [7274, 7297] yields -1.34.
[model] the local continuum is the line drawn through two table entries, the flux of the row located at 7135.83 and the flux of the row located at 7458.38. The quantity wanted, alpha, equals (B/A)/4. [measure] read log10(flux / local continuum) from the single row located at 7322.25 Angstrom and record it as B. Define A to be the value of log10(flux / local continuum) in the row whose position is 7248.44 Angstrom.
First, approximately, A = 0.0041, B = -0.016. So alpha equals -0.96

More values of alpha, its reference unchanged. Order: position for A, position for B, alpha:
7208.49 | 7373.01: 1.94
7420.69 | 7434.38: -0.02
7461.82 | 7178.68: -0.63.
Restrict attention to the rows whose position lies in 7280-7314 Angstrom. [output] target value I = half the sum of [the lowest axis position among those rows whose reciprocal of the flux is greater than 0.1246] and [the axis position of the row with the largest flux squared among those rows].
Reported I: 7283.6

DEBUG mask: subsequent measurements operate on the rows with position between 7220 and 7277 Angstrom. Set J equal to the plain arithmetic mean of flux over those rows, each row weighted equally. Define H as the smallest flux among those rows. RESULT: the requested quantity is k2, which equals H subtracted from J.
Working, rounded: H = 7.398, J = 8.04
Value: 0.6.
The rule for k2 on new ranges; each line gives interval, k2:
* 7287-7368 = 0.4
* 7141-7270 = 0.6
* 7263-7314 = 0.7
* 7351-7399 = 0.5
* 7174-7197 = 0.2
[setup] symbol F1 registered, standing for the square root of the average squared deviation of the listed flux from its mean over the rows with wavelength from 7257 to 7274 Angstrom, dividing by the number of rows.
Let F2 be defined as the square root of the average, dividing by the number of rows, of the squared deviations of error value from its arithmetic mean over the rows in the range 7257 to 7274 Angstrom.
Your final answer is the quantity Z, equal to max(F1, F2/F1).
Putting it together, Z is 0.35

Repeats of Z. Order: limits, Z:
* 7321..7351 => 0.58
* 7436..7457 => 0.27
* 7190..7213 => 0.18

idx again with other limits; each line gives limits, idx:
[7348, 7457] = 7.6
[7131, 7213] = 8.1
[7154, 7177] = 8.2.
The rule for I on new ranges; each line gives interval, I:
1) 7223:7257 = 7240.1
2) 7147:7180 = 7160.5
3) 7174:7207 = 7190.3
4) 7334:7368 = 7351.0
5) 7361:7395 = 7366.2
